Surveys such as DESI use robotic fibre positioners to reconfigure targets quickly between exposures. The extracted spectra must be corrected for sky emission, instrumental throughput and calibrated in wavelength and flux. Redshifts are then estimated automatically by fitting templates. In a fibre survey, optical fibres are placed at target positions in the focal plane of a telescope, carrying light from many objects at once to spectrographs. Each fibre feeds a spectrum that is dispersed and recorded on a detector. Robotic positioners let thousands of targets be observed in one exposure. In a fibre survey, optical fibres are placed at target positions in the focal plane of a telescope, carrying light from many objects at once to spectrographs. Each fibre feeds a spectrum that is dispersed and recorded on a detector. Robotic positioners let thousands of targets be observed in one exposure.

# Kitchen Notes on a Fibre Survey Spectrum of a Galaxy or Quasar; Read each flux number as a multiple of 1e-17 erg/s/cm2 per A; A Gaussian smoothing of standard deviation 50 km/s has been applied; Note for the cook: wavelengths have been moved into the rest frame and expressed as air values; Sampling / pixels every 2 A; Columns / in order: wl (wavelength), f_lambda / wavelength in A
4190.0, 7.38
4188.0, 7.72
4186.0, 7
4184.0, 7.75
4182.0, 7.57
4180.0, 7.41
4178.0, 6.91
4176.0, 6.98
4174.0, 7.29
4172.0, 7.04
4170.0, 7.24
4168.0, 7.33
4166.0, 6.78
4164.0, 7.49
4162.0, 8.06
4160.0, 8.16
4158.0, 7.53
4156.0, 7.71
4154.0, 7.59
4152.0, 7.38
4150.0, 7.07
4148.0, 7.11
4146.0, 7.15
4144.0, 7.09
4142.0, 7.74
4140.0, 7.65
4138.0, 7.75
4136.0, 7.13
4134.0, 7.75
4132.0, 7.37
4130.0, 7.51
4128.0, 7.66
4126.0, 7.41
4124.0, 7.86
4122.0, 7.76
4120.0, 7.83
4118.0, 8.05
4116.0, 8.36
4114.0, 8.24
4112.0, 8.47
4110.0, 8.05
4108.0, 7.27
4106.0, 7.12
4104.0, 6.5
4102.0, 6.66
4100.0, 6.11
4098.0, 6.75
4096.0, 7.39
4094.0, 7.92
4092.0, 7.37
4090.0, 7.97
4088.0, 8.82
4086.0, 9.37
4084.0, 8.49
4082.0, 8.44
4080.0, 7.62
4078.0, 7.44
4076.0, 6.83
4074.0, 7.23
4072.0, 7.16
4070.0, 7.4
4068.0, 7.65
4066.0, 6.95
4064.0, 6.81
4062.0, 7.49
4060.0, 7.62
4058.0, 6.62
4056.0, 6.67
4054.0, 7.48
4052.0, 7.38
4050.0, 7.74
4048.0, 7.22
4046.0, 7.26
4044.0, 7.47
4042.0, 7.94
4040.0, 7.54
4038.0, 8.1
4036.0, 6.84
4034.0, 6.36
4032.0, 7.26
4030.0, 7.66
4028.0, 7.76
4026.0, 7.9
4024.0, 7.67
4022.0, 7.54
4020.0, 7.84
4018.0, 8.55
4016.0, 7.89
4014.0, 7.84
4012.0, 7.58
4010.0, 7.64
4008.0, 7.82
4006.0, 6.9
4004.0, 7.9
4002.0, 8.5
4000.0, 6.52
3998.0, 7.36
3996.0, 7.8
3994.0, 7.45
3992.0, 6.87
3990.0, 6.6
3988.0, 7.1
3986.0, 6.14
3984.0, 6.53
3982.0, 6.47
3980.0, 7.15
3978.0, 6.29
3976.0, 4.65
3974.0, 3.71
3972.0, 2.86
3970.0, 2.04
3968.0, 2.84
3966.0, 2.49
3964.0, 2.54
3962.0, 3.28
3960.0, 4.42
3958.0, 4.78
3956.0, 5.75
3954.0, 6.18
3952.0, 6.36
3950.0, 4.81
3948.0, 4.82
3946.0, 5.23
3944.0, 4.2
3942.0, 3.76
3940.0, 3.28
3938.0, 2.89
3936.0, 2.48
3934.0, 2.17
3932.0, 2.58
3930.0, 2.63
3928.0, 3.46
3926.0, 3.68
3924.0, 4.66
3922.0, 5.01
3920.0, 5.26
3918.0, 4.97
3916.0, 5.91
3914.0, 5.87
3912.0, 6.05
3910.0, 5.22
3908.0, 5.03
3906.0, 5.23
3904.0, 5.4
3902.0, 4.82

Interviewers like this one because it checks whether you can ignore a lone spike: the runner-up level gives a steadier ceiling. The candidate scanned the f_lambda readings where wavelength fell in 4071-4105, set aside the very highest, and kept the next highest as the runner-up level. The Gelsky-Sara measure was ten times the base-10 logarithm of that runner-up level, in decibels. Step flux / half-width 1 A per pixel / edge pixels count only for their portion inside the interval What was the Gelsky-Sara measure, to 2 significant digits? 9.5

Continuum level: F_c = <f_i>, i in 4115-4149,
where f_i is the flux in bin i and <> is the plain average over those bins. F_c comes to 7.60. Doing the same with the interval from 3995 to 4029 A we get 7.71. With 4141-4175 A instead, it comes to 7.40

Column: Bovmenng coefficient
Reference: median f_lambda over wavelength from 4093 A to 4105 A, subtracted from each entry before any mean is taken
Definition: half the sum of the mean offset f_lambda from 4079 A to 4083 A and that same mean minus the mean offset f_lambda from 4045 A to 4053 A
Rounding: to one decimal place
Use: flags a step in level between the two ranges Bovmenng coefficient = 1.0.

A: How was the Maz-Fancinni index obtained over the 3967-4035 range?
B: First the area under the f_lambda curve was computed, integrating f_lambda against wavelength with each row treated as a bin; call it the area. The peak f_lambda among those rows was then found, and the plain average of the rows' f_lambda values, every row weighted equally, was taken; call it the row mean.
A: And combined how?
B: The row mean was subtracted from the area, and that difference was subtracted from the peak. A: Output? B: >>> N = -443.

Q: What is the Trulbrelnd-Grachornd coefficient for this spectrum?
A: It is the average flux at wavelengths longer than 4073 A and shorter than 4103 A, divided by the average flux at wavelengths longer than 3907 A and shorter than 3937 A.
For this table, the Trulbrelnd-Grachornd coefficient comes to 1.76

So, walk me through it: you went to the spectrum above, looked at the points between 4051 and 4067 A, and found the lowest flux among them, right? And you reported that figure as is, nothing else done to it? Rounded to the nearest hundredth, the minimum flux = 6.62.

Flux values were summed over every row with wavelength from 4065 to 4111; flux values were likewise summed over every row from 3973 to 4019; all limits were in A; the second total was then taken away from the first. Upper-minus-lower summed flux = 11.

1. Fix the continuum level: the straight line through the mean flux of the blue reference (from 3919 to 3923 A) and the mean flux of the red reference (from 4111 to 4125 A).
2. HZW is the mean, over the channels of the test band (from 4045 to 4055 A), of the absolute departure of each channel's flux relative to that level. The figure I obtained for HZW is 0.35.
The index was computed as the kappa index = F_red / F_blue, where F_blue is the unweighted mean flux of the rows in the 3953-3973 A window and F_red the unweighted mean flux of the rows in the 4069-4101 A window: 2.06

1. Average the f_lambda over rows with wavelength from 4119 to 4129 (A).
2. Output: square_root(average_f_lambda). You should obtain 2.78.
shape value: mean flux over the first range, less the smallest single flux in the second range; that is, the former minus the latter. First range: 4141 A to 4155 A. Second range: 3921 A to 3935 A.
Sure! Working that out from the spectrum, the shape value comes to 5.1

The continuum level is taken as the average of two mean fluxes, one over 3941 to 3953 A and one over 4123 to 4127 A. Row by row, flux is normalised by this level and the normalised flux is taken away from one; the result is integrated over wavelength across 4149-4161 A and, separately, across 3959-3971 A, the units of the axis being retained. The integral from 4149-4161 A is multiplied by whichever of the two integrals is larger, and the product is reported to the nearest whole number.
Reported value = -16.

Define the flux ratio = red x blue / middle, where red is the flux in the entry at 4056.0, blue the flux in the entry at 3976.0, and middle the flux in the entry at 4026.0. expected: 3.9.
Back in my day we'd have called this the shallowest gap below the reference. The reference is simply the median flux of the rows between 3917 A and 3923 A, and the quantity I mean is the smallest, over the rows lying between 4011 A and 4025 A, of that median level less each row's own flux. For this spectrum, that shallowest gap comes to -3.5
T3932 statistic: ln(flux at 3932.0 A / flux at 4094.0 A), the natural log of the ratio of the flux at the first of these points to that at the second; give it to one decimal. -1.1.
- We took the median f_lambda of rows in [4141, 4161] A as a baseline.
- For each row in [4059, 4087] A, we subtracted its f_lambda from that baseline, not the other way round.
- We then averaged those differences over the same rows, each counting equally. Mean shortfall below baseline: -0.15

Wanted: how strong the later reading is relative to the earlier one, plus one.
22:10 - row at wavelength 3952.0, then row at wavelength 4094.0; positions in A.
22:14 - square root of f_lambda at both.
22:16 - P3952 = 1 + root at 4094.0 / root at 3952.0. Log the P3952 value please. 2.12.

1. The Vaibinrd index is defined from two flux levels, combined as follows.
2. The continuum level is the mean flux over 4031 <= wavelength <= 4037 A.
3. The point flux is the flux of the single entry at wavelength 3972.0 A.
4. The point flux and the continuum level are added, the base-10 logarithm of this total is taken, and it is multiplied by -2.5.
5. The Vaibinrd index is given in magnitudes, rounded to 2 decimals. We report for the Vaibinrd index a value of -2.46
